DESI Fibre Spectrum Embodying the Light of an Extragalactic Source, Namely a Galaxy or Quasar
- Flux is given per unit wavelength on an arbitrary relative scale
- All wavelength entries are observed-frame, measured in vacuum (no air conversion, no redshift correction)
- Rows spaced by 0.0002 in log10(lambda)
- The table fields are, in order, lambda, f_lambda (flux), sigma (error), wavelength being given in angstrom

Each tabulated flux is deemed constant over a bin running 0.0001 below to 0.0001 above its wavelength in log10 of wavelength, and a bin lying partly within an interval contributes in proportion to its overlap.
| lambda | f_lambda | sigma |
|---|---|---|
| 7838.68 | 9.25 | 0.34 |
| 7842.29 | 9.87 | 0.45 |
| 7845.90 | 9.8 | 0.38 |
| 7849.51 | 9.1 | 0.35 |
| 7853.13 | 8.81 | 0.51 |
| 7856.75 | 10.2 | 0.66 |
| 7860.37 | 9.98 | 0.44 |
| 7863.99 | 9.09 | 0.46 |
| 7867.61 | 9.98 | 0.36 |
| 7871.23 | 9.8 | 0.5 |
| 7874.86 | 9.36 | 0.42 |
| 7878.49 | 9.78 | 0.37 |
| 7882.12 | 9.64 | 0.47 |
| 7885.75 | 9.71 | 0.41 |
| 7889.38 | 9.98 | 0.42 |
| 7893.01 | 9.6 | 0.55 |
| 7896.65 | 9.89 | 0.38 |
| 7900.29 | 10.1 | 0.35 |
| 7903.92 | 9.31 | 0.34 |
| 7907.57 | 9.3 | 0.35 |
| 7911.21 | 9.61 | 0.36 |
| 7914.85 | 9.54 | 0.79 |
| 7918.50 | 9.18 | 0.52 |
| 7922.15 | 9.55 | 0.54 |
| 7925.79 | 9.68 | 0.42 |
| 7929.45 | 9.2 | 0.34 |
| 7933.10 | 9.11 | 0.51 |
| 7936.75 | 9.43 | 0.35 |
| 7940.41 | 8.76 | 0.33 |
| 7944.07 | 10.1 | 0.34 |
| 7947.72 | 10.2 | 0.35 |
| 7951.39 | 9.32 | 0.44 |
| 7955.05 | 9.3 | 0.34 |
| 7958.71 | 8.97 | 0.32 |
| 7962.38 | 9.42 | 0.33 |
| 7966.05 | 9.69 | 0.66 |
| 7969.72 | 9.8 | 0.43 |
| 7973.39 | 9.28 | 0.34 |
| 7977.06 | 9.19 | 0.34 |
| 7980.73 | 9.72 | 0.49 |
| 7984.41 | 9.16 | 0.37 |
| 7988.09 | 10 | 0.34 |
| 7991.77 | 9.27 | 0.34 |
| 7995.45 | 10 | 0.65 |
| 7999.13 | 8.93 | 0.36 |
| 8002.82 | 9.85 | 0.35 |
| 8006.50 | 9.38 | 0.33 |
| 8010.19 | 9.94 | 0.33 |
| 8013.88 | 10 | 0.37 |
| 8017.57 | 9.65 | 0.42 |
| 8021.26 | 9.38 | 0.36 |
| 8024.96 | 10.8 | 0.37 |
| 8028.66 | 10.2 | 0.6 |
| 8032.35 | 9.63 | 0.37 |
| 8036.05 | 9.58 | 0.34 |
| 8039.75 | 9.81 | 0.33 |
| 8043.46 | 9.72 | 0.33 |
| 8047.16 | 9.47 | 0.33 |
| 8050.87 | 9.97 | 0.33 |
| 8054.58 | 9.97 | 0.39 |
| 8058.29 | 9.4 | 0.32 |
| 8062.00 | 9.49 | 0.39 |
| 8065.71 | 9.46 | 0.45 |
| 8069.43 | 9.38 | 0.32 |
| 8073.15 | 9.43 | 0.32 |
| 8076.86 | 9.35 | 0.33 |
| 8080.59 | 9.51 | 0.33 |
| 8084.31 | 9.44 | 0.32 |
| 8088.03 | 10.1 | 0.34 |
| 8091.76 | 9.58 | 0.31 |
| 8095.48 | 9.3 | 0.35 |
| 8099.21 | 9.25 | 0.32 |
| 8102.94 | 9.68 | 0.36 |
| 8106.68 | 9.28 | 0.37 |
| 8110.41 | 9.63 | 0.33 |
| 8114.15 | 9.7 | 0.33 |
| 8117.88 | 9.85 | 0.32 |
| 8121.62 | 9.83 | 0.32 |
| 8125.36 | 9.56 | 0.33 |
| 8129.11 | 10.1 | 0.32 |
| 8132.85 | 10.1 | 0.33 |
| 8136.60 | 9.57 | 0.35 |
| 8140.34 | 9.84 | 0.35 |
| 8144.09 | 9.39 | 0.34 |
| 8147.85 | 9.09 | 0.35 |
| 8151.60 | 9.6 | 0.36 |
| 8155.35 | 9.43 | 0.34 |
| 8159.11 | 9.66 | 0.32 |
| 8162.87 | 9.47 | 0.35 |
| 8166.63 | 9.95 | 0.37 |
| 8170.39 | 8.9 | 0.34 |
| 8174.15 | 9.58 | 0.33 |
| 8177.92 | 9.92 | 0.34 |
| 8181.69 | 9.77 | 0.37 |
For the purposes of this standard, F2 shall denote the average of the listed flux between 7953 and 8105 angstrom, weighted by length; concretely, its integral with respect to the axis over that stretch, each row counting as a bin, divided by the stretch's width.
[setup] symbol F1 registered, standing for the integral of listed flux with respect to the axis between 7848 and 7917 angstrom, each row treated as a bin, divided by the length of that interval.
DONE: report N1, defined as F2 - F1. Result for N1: 0.0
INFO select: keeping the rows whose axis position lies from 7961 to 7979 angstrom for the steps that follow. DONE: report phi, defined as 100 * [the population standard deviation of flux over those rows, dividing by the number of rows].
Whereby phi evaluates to 23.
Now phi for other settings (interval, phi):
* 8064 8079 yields 4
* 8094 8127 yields 22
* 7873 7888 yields 16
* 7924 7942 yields 31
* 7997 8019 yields 37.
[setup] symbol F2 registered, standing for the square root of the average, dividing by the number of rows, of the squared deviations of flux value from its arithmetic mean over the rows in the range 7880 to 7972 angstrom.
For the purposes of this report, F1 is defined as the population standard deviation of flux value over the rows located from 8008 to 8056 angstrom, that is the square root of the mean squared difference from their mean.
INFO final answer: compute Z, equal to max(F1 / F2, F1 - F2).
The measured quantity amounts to 1.0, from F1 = 0.35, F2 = 0.35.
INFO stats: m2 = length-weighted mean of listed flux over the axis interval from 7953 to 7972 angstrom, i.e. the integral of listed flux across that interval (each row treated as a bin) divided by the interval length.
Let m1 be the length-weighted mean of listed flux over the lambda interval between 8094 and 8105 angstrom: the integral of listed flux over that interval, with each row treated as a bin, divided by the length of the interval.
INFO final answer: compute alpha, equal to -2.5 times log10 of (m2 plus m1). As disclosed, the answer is -3.19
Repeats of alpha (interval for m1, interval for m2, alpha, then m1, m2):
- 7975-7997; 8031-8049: -3.21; 9.55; 9.64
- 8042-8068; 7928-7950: -3.20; 9.63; 9.47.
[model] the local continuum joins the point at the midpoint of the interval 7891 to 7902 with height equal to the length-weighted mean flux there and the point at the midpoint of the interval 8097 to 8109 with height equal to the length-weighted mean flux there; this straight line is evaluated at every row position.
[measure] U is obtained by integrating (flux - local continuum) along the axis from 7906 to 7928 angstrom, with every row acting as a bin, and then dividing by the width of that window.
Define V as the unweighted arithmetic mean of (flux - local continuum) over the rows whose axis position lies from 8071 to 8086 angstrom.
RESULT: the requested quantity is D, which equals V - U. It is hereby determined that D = 0.31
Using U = -0.34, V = -0.03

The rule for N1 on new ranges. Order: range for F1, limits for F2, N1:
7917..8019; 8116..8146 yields 0.3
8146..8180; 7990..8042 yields 0.2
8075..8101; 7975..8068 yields 0.2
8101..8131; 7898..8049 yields -0.1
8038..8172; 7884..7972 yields -0.1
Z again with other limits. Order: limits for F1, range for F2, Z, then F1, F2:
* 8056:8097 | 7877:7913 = 0.8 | 0.21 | 0.25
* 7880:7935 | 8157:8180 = 0.8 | 0.29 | 0.35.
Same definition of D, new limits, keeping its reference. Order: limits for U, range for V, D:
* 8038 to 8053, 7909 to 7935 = -0.61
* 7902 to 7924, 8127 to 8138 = 0.99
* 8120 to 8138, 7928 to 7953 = -0.81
